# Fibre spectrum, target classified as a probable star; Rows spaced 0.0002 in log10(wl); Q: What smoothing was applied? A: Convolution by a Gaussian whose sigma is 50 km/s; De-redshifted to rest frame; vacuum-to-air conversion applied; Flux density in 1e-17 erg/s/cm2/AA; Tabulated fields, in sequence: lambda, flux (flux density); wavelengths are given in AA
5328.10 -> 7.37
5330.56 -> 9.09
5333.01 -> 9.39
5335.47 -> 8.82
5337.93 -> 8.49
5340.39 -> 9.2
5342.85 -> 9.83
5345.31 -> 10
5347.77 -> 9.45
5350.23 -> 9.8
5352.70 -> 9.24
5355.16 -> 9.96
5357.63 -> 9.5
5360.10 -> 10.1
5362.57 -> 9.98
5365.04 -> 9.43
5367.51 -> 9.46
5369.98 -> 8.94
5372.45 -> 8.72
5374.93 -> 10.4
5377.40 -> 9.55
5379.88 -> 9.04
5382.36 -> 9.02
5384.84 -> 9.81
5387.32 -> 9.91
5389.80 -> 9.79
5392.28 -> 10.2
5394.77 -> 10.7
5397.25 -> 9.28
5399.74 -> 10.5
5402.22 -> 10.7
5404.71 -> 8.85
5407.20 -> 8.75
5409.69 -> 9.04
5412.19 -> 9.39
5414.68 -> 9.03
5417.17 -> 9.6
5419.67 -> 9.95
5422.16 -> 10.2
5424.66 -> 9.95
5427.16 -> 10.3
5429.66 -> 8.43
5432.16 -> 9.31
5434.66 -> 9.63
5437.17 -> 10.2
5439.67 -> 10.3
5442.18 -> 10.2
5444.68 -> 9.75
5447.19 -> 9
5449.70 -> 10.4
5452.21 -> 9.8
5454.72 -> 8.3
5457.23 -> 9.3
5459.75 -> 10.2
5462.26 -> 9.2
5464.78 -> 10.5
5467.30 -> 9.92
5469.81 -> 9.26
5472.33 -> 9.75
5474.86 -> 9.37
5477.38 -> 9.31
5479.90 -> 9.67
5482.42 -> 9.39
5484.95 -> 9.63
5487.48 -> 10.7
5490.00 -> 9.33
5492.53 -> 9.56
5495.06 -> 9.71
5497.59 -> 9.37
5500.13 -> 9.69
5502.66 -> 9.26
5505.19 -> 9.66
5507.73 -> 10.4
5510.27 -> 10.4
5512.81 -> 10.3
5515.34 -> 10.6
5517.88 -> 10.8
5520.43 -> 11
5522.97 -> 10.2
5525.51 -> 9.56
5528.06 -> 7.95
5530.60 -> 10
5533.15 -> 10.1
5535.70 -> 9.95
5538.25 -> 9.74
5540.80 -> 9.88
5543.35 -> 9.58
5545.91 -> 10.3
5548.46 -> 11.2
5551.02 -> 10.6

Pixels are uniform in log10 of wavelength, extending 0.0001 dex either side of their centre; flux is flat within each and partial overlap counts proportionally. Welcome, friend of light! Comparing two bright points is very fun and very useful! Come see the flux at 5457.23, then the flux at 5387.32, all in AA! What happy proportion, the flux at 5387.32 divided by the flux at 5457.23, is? 1.07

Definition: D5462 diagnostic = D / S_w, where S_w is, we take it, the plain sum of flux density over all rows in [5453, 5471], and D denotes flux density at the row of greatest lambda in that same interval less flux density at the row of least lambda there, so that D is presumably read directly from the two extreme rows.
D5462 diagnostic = 0.014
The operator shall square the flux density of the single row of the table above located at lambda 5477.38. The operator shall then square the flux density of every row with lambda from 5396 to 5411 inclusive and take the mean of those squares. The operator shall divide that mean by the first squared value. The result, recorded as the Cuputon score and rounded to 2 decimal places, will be 1.05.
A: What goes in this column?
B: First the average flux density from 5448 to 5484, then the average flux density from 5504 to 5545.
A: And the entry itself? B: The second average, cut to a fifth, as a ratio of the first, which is 0.209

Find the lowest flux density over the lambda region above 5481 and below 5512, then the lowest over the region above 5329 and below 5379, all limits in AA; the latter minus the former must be -0.8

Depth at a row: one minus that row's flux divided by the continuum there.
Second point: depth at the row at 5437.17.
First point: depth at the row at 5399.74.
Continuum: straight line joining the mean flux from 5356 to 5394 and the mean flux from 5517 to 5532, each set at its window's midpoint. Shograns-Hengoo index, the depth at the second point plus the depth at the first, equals -0.14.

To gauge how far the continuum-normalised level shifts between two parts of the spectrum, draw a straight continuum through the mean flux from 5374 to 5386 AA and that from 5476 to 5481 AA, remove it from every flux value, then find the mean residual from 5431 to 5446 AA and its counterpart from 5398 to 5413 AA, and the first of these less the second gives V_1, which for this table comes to 0.4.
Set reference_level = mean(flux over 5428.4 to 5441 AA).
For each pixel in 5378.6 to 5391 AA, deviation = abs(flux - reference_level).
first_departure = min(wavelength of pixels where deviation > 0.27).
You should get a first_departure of 5379.88 AA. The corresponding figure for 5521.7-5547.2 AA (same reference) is 5522.97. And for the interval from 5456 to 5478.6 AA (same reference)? 5457.23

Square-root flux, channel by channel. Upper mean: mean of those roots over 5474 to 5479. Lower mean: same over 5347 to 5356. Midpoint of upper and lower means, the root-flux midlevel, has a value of 3.08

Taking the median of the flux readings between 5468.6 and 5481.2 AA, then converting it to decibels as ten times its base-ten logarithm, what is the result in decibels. 9.7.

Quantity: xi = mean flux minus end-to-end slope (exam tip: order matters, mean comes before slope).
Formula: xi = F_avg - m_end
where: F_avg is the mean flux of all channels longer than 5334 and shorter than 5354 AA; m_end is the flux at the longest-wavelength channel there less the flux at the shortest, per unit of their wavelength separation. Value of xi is 9.33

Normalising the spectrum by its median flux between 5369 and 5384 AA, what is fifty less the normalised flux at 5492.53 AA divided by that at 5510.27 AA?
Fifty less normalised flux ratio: 49.08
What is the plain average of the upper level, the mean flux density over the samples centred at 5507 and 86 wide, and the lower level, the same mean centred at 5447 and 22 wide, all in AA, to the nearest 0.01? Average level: 9.79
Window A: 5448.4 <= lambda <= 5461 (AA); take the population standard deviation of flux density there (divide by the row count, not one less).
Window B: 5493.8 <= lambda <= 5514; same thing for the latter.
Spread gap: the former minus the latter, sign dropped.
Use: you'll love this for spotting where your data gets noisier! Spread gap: 0.32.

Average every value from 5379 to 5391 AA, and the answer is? 9.5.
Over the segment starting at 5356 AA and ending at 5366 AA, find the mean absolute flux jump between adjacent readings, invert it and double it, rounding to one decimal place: 4.7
